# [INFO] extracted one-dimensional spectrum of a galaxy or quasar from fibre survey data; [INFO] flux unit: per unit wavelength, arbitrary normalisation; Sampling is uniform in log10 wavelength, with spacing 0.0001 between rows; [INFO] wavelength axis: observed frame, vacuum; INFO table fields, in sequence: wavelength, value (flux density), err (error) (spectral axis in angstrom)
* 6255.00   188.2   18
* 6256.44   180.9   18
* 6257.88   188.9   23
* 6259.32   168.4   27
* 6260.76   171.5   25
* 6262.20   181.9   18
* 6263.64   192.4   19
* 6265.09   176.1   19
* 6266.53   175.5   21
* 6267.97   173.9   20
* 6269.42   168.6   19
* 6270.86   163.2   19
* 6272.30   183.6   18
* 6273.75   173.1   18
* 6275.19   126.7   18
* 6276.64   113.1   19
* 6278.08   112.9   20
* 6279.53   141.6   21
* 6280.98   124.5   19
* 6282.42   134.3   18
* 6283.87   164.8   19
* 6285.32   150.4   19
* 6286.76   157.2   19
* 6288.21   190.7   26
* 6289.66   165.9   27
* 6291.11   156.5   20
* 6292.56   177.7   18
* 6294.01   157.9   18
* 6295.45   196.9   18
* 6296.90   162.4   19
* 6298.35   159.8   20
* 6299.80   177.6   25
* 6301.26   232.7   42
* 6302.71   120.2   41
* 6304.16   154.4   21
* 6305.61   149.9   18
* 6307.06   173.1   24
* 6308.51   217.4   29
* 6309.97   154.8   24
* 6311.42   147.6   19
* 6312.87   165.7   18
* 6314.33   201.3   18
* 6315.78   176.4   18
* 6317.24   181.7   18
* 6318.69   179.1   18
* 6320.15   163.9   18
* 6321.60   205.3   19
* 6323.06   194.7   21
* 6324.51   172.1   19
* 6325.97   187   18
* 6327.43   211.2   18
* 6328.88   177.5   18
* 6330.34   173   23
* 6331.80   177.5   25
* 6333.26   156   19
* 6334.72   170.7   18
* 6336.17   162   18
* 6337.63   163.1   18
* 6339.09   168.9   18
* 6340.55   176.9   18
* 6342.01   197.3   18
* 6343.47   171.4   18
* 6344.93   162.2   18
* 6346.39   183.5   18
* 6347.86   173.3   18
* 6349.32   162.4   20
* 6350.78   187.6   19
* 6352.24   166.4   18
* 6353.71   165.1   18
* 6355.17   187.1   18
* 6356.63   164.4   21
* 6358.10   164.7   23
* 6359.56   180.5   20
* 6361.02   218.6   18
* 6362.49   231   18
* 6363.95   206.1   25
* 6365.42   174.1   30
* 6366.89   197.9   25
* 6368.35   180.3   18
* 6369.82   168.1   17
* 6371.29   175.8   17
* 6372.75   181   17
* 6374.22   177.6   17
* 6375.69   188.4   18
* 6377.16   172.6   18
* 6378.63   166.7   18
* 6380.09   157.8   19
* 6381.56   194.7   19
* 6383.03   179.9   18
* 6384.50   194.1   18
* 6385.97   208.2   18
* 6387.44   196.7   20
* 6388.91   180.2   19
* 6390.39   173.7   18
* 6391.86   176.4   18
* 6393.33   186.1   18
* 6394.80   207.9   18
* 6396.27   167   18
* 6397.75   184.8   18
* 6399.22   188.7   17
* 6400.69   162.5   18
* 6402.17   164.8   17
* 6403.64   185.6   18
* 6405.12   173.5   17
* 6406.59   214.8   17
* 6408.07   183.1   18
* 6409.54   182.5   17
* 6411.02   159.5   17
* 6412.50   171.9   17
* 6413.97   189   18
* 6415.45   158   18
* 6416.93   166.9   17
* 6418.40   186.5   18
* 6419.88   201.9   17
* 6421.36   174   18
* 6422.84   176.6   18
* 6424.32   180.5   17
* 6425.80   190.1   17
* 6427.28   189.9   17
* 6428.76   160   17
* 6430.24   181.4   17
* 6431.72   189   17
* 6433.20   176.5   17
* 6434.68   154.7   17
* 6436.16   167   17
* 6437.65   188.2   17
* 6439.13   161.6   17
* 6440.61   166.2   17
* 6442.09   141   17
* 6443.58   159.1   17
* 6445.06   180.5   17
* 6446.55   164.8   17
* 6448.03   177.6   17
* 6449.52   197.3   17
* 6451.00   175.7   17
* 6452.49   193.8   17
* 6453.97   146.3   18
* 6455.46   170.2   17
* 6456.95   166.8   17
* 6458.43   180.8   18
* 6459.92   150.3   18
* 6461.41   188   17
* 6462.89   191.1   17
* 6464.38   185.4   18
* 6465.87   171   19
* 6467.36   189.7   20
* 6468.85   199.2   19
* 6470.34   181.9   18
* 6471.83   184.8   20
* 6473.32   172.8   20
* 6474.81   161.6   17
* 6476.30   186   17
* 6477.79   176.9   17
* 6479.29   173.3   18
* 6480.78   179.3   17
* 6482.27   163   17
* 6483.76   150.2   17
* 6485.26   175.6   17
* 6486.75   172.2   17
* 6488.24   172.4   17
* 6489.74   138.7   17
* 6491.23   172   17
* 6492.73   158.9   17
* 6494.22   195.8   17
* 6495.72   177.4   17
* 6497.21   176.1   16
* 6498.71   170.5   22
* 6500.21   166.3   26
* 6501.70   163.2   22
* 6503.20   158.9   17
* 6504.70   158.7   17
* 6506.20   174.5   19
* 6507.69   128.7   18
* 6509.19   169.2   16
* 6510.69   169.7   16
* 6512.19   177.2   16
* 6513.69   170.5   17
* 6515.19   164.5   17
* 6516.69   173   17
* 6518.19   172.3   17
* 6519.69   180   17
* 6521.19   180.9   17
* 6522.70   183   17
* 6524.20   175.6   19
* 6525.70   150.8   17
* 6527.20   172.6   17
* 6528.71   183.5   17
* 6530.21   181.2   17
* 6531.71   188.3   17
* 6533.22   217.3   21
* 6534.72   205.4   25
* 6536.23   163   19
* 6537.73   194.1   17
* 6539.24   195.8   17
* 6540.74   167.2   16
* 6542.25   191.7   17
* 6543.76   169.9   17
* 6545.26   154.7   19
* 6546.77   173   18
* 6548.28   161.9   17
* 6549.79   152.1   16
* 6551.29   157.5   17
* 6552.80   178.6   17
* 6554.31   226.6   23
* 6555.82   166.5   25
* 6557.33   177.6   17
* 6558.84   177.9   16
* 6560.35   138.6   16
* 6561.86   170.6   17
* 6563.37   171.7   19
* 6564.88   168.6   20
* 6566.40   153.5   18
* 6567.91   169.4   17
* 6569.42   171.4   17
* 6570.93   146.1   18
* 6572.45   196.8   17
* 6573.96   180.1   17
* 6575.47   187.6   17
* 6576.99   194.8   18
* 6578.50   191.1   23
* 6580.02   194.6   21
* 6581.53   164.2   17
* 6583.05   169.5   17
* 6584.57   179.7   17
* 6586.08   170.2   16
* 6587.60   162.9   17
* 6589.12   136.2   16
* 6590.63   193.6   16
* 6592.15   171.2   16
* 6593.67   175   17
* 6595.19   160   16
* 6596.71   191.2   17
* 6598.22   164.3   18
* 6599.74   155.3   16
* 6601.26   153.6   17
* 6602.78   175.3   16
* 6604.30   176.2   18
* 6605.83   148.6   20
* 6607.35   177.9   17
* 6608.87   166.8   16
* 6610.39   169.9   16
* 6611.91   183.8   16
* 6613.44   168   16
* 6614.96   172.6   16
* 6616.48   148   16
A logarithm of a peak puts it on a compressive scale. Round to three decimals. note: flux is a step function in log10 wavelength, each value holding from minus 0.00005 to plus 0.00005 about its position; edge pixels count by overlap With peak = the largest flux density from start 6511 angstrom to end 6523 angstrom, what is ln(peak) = 5.209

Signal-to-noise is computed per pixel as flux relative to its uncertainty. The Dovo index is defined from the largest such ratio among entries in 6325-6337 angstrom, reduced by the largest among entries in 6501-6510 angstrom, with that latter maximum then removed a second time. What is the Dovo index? -9.4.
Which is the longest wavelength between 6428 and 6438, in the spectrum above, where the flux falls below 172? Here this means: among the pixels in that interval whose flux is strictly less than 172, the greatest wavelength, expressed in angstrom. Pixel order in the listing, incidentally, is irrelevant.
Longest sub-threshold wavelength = 6436.16 angstrom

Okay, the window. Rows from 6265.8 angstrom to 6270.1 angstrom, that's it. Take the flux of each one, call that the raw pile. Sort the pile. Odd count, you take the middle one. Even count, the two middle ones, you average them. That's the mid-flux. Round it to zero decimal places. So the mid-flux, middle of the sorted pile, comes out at 174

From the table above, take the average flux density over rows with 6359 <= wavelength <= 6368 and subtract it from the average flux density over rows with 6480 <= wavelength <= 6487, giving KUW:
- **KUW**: -33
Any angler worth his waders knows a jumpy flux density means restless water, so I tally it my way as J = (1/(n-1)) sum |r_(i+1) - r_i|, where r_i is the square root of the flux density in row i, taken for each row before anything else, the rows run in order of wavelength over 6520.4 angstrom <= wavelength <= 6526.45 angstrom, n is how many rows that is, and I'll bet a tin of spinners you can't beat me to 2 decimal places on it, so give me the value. 0.44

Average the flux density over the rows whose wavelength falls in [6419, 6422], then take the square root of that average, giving 13.7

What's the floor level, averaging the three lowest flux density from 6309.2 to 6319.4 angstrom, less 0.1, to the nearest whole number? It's 156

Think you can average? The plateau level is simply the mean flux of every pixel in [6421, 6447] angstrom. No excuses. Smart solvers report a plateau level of 172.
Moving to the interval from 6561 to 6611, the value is 171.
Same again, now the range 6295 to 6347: 176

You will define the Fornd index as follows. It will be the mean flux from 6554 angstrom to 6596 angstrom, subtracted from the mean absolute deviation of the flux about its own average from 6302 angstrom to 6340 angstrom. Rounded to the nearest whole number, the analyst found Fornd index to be -158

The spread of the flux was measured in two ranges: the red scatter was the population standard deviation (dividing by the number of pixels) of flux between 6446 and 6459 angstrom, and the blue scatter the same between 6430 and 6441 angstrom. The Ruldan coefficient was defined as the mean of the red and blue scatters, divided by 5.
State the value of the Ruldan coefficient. 2.6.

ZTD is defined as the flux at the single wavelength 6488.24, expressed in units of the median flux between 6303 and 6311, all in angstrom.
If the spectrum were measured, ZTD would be 1.11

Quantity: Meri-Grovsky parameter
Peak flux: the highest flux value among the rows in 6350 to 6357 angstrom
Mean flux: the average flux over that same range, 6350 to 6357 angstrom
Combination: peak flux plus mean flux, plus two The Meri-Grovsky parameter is 364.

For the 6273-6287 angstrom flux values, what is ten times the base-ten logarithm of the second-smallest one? 20.5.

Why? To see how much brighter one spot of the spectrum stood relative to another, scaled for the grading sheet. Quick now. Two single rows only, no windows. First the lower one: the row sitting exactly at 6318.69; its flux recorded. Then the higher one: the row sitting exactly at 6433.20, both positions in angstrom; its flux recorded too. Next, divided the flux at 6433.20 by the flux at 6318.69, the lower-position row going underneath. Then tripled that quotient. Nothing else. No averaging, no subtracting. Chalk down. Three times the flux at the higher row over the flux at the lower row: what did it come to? 2.96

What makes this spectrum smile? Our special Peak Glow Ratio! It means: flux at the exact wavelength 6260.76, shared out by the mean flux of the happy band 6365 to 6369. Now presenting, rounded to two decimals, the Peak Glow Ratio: 0.93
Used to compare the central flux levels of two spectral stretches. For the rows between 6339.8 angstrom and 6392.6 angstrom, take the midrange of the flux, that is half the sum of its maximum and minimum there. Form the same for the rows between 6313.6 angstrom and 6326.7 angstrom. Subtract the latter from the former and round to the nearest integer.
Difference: 10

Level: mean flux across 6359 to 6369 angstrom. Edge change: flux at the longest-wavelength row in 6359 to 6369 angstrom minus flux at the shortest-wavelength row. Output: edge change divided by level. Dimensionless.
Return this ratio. -0.001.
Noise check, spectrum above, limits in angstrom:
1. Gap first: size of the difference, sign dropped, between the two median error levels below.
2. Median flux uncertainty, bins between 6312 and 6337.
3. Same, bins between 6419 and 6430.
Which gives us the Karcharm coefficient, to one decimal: 1.0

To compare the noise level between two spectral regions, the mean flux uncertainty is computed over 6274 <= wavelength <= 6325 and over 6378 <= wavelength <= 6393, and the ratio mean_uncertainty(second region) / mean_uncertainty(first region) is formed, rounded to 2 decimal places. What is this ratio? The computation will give 0.87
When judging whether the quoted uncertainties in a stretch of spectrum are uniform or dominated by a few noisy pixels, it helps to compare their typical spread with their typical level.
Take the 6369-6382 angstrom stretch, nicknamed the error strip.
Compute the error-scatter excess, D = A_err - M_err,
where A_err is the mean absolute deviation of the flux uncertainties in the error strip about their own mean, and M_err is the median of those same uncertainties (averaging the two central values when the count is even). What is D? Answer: -17.31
